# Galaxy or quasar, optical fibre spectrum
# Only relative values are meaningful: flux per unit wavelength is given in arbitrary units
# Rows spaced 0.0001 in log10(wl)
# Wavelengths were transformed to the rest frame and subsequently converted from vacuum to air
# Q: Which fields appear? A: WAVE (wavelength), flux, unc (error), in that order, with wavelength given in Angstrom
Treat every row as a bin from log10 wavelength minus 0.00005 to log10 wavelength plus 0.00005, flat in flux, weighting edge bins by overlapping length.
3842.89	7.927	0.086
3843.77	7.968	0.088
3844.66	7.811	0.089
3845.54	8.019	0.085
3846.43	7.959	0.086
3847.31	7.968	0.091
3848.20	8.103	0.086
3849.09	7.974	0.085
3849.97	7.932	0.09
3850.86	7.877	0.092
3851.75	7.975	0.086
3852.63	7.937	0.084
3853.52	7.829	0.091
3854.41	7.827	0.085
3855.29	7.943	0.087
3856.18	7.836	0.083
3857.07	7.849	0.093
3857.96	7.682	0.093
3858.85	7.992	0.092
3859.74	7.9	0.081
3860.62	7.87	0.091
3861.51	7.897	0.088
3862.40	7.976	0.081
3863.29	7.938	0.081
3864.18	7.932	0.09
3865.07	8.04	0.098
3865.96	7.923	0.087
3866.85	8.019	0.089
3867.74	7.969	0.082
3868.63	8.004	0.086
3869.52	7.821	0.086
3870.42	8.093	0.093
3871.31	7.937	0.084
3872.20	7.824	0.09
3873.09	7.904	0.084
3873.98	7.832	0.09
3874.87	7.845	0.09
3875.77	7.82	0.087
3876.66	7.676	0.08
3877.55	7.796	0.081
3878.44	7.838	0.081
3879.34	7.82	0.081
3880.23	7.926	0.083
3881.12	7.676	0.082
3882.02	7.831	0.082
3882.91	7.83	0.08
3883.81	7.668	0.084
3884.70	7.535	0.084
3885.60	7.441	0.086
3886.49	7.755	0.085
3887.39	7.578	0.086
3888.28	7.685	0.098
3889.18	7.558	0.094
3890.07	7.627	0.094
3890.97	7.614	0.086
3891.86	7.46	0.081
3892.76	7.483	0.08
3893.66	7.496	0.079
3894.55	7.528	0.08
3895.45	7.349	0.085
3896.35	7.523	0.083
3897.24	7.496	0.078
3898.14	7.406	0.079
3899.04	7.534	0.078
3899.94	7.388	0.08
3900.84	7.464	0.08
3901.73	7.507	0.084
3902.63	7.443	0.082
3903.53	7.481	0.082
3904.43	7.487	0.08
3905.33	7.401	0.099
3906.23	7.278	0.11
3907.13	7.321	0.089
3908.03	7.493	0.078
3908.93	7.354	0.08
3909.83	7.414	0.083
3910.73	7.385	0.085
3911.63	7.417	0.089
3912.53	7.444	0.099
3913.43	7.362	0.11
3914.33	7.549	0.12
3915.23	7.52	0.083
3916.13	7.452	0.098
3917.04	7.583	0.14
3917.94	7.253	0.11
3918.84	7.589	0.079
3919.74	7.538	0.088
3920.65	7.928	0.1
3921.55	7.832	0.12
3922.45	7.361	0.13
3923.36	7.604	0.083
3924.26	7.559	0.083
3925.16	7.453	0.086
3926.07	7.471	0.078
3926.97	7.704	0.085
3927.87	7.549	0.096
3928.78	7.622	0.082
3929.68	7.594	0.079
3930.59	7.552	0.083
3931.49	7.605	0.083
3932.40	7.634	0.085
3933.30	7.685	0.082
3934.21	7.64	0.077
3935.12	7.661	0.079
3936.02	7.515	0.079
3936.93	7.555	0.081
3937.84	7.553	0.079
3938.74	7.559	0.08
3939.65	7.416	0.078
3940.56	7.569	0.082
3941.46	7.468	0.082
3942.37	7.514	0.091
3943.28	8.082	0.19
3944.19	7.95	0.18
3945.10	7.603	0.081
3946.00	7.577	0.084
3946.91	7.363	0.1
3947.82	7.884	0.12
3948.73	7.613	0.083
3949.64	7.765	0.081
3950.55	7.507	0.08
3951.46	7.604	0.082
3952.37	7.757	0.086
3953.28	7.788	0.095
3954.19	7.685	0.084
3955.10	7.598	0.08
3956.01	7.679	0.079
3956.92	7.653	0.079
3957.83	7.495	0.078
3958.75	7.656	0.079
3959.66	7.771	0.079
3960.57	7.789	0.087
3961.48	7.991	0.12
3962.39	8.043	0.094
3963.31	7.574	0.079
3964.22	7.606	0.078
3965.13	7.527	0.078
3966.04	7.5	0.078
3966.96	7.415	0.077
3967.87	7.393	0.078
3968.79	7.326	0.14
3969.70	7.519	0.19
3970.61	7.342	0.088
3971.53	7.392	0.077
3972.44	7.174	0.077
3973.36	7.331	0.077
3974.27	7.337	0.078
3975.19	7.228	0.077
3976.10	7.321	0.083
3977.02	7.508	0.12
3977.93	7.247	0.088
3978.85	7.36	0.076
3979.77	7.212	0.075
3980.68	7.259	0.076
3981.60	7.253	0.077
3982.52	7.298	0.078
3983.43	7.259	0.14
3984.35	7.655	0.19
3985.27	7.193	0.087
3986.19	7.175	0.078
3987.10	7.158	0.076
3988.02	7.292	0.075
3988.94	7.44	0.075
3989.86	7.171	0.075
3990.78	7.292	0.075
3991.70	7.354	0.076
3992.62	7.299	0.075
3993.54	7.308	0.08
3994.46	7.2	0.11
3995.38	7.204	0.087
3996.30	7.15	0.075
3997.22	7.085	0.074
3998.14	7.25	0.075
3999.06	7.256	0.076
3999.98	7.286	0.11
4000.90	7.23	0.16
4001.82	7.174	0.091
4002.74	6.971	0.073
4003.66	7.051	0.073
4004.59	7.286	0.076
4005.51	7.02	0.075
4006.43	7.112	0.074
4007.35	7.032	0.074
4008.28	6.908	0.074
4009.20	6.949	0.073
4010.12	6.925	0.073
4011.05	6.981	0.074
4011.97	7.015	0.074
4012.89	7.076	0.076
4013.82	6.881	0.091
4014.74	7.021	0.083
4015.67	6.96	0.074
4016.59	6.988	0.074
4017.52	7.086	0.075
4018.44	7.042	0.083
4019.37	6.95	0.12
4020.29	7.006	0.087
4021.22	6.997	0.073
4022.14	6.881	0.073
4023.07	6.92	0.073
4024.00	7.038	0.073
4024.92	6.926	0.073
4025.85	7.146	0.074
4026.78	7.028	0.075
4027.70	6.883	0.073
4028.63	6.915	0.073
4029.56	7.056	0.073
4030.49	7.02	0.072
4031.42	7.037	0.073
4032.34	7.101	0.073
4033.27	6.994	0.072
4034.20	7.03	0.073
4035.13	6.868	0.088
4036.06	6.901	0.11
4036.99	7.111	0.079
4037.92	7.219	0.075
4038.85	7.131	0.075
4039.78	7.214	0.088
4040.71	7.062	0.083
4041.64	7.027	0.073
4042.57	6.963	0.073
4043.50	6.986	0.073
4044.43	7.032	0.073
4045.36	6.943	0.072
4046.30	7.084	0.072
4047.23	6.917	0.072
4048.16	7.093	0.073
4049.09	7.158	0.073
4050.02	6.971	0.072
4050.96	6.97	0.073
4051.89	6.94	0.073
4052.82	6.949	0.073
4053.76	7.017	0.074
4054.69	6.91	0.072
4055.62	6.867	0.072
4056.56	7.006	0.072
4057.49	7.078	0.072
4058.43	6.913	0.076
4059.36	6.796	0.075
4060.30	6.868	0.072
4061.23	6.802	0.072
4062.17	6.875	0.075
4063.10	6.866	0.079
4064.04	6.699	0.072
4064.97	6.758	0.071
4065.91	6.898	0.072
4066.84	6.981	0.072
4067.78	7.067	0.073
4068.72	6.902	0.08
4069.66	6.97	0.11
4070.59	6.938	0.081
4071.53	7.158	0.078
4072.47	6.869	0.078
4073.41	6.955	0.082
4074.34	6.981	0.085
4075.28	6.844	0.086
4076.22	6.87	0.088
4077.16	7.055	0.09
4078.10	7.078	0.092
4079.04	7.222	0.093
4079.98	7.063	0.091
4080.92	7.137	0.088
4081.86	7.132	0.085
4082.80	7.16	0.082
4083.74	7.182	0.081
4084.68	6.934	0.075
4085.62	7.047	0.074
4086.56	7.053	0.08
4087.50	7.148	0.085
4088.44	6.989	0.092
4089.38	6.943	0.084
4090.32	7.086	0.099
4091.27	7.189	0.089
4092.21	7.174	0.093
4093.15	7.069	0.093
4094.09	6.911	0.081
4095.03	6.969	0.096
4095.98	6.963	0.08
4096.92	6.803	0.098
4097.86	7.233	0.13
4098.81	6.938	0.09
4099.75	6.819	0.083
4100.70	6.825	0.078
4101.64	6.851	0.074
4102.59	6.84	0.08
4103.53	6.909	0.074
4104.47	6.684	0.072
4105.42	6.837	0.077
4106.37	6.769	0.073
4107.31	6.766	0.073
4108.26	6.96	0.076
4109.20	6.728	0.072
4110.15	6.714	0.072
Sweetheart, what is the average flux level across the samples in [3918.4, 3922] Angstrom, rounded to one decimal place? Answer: 7.7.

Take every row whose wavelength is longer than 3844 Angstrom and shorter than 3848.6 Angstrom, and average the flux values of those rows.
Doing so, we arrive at 7.97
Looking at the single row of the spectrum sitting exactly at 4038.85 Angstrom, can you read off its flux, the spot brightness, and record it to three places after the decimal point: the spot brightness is 7.131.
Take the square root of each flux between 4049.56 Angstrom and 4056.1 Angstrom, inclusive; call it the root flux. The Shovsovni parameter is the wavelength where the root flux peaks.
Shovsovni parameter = 4053.76 Angstrom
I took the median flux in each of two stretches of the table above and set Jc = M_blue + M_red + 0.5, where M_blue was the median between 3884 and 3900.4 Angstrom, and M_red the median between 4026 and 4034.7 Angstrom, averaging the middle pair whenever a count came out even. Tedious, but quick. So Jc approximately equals 15.1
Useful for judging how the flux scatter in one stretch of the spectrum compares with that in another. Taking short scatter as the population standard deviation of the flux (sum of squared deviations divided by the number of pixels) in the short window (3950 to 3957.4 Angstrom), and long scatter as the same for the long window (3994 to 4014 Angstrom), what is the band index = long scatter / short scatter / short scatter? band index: 18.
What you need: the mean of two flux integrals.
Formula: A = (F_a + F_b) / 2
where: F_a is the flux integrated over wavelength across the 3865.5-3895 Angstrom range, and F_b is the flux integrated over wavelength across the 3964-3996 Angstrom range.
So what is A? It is 232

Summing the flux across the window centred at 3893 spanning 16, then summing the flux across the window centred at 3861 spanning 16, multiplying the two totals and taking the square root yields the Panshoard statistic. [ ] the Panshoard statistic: 139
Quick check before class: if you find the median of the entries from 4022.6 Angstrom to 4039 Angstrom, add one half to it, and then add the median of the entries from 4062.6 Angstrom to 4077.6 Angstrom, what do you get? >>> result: 14.4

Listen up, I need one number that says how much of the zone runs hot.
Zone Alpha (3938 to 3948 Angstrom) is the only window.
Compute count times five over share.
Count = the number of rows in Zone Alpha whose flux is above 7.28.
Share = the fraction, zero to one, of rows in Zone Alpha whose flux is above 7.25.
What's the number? 55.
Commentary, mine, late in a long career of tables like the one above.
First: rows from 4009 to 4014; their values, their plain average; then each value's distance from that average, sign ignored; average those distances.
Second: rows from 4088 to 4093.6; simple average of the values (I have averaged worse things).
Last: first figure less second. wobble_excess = -7.02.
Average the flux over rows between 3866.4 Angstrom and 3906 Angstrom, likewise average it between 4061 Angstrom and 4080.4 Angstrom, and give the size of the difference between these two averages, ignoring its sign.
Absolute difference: 0.72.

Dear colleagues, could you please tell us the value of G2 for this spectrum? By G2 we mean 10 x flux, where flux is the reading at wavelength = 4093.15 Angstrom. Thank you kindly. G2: 71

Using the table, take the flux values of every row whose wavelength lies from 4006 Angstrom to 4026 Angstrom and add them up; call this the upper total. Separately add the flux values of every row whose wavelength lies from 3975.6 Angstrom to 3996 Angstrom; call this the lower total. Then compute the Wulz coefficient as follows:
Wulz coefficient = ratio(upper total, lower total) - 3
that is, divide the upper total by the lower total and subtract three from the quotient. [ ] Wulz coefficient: -2.04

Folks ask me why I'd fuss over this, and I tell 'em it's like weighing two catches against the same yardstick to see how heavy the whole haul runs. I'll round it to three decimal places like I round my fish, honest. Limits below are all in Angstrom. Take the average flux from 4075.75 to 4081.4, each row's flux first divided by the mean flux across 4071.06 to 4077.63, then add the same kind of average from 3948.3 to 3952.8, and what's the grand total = 2.114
